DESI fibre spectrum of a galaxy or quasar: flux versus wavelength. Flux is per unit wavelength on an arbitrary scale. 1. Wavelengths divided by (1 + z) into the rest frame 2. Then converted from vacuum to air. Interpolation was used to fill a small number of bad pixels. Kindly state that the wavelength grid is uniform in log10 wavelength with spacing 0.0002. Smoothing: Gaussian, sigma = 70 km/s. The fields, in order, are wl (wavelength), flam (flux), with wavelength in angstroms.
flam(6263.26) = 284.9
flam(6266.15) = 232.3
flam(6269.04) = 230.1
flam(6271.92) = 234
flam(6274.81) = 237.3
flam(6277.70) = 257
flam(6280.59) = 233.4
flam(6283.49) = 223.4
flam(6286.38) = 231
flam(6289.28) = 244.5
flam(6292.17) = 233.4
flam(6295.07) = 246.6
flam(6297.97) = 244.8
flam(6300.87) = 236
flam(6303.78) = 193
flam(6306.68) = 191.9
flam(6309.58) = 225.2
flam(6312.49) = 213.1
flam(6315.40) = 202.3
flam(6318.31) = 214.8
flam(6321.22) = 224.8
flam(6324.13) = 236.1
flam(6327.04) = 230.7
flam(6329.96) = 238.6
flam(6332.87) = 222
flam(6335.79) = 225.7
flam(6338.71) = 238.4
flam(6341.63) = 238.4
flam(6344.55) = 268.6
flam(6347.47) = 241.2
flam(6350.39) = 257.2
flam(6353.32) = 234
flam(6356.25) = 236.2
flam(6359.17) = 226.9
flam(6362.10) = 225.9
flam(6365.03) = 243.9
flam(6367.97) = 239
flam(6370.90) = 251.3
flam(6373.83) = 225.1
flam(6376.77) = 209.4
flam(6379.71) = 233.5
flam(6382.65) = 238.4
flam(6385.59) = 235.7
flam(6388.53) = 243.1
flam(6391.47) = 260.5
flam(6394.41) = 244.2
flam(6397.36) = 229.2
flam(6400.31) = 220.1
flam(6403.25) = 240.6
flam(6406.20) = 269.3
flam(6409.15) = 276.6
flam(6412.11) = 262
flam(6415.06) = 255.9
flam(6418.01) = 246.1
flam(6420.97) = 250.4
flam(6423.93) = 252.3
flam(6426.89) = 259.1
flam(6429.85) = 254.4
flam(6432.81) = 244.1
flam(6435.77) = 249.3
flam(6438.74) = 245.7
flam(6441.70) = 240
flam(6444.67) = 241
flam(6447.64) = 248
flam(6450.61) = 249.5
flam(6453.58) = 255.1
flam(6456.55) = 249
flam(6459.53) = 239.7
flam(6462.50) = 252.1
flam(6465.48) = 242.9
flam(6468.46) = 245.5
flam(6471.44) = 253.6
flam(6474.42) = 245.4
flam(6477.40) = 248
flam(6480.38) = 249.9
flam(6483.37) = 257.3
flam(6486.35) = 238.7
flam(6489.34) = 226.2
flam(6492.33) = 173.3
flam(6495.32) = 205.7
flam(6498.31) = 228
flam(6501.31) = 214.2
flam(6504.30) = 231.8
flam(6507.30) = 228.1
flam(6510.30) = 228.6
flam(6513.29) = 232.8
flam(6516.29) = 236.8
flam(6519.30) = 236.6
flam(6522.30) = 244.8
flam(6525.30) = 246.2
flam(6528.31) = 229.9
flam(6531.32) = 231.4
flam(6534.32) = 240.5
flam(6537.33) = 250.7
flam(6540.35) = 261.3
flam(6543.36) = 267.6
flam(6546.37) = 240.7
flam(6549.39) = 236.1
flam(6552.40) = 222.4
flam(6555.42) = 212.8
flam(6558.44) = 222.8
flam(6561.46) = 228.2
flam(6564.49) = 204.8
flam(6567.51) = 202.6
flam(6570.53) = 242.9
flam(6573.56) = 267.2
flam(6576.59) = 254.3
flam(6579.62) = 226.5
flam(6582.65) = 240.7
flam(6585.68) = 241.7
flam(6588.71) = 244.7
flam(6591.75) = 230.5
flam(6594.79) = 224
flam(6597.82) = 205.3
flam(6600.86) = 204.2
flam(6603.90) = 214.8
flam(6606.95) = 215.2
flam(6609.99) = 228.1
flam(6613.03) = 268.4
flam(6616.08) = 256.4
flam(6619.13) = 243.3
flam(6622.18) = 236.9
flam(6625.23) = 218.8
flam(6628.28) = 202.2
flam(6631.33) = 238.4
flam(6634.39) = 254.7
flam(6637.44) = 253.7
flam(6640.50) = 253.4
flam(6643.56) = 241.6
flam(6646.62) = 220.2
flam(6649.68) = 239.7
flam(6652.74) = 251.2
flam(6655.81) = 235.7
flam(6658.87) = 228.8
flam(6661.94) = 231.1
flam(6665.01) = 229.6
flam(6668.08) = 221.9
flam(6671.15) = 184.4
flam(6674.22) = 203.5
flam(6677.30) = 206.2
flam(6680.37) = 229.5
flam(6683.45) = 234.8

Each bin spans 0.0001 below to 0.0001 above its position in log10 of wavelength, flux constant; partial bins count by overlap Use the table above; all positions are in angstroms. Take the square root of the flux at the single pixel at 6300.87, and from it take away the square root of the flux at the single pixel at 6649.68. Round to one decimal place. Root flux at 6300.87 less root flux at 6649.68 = -0.1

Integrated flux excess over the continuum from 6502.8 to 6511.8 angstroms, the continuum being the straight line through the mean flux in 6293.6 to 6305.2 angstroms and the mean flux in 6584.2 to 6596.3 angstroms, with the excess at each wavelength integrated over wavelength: -38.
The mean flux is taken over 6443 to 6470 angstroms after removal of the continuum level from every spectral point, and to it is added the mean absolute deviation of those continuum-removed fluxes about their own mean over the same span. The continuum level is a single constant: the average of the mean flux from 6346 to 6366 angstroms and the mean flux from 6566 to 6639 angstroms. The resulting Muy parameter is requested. 15.2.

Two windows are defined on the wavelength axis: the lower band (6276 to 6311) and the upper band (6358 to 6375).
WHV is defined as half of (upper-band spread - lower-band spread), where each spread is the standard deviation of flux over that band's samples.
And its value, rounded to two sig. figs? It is -4.5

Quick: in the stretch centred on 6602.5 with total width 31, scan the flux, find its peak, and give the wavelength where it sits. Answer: 6613.03 angstroms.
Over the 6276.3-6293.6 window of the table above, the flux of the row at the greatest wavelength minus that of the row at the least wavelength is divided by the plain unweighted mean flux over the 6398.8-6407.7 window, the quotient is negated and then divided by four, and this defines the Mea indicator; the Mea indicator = 0.024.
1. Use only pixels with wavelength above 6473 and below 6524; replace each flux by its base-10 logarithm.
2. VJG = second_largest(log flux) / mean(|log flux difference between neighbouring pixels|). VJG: 93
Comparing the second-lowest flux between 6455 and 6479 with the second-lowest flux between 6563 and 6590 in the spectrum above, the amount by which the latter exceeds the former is -38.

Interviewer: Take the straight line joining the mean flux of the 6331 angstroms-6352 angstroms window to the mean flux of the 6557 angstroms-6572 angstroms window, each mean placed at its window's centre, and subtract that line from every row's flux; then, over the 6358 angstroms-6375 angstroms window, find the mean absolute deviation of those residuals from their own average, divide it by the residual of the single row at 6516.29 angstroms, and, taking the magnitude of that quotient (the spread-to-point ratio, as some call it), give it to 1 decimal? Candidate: 0.8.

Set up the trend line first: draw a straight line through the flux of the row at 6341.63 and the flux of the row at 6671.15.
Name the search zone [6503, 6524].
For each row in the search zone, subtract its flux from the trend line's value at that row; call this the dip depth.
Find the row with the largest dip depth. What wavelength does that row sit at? 6507.30 angstroms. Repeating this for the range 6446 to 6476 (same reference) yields 6459.53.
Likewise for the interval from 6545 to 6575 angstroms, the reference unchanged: 6567.51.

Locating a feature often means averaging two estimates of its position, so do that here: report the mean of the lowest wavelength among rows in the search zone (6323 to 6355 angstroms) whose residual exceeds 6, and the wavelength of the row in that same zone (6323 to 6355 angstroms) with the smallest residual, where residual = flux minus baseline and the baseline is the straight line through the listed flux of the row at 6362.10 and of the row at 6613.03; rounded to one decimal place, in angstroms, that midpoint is 6328.5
